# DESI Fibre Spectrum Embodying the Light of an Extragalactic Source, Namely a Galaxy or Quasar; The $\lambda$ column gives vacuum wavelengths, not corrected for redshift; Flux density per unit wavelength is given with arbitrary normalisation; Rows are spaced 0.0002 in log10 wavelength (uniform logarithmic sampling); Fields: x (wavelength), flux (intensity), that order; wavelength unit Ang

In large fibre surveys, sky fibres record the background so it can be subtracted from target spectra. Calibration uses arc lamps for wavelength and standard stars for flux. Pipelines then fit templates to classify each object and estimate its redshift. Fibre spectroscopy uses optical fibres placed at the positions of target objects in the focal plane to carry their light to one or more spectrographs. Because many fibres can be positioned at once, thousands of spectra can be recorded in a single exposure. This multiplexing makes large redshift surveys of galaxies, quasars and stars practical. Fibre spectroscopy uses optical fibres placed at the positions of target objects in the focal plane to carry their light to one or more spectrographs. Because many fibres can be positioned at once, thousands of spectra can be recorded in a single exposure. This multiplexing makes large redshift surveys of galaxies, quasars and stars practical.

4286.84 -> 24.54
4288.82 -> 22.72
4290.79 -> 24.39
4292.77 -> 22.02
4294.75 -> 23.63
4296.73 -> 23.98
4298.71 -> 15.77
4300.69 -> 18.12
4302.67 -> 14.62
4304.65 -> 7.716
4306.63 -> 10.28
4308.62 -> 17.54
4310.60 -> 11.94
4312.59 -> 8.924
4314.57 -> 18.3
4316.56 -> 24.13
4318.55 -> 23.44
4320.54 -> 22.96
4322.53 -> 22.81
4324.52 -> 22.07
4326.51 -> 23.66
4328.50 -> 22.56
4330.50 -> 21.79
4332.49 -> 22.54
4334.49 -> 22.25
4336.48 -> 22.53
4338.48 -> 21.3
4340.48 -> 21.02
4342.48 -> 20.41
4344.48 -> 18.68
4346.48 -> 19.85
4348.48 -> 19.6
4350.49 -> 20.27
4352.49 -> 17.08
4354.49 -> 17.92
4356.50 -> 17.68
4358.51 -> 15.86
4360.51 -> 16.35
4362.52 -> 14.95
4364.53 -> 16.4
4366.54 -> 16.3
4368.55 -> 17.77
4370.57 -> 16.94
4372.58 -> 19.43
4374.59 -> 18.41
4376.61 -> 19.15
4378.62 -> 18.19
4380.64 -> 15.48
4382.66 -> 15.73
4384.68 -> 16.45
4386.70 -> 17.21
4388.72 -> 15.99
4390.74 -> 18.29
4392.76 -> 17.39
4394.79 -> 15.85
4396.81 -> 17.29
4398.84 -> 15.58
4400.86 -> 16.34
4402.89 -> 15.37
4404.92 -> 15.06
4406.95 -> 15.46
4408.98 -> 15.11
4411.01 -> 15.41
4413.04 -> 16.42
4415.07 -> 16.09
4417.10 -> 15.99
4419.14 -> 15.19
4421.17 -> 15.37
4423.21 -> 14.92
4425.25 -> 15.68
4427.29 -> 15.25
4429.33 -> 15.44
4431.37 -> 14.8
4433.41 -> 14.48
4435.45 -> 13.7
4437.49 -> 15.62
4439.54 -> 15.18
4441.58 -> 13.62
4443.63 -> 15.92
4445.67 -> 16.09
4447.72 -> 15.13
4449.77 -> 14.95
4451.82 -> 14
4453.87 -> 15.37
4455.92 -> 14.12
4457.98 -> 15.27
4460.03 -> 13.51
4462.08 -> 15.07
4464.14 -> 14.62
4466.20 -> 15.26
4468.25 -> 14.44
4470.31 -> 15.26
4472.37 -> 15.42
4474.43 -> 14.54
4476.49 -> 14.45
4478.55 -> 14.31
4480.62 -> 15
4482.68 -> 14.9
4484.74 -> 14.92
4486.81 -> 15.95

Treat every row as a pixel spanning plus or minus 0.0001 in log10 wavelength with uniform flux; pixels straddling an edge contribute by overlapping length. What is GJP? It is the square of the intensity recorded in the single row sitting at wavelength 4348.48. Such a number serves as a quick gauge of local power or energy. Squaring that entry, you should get 384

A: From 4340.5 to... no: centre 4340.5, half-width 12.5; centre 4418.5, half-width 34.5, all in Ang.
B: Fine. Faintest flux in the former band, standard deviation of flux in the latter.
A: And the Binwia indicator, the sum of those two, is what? 18.1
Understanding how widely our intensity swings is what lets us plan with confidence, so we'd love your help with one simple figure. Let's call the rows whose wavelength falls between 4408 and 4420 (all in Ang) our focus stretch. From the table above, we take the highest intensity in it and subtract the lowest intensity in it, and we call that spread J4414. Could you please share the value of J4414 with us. 1.3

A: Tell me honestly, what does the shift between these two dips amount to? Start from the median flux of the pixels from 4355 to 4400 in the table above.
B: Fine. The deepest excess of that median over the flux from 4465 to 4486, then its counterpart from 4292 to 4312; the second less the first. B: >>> 6.6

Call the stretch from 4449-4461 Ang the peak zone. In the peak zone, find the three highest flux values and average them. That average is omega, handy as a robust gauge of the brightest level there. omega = 15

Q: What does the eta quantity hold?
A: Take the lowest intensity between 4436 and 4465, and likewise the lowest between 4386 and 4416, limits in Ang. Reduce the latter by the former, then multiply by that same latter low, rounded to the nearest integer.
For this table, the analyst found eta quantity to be 23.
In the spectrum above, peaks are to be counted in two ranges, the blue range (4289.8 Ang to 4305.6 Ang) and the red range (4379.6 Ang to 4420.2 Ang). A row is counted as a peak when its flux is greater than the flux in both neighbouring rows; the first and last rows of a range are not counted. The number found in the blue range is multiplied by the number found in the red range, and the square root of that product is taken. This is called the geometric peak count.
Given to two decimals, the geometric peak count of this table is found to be 3.46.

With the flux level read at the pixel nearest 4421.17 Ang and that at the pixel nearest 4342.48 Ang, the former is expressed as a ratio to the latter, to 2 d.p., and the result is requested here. 0.75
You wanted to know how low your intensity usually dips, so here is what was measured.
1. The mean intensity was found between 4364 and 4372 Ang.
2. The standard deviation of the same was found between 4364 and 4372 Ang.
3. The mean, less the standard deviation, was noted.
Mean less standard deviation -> 16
